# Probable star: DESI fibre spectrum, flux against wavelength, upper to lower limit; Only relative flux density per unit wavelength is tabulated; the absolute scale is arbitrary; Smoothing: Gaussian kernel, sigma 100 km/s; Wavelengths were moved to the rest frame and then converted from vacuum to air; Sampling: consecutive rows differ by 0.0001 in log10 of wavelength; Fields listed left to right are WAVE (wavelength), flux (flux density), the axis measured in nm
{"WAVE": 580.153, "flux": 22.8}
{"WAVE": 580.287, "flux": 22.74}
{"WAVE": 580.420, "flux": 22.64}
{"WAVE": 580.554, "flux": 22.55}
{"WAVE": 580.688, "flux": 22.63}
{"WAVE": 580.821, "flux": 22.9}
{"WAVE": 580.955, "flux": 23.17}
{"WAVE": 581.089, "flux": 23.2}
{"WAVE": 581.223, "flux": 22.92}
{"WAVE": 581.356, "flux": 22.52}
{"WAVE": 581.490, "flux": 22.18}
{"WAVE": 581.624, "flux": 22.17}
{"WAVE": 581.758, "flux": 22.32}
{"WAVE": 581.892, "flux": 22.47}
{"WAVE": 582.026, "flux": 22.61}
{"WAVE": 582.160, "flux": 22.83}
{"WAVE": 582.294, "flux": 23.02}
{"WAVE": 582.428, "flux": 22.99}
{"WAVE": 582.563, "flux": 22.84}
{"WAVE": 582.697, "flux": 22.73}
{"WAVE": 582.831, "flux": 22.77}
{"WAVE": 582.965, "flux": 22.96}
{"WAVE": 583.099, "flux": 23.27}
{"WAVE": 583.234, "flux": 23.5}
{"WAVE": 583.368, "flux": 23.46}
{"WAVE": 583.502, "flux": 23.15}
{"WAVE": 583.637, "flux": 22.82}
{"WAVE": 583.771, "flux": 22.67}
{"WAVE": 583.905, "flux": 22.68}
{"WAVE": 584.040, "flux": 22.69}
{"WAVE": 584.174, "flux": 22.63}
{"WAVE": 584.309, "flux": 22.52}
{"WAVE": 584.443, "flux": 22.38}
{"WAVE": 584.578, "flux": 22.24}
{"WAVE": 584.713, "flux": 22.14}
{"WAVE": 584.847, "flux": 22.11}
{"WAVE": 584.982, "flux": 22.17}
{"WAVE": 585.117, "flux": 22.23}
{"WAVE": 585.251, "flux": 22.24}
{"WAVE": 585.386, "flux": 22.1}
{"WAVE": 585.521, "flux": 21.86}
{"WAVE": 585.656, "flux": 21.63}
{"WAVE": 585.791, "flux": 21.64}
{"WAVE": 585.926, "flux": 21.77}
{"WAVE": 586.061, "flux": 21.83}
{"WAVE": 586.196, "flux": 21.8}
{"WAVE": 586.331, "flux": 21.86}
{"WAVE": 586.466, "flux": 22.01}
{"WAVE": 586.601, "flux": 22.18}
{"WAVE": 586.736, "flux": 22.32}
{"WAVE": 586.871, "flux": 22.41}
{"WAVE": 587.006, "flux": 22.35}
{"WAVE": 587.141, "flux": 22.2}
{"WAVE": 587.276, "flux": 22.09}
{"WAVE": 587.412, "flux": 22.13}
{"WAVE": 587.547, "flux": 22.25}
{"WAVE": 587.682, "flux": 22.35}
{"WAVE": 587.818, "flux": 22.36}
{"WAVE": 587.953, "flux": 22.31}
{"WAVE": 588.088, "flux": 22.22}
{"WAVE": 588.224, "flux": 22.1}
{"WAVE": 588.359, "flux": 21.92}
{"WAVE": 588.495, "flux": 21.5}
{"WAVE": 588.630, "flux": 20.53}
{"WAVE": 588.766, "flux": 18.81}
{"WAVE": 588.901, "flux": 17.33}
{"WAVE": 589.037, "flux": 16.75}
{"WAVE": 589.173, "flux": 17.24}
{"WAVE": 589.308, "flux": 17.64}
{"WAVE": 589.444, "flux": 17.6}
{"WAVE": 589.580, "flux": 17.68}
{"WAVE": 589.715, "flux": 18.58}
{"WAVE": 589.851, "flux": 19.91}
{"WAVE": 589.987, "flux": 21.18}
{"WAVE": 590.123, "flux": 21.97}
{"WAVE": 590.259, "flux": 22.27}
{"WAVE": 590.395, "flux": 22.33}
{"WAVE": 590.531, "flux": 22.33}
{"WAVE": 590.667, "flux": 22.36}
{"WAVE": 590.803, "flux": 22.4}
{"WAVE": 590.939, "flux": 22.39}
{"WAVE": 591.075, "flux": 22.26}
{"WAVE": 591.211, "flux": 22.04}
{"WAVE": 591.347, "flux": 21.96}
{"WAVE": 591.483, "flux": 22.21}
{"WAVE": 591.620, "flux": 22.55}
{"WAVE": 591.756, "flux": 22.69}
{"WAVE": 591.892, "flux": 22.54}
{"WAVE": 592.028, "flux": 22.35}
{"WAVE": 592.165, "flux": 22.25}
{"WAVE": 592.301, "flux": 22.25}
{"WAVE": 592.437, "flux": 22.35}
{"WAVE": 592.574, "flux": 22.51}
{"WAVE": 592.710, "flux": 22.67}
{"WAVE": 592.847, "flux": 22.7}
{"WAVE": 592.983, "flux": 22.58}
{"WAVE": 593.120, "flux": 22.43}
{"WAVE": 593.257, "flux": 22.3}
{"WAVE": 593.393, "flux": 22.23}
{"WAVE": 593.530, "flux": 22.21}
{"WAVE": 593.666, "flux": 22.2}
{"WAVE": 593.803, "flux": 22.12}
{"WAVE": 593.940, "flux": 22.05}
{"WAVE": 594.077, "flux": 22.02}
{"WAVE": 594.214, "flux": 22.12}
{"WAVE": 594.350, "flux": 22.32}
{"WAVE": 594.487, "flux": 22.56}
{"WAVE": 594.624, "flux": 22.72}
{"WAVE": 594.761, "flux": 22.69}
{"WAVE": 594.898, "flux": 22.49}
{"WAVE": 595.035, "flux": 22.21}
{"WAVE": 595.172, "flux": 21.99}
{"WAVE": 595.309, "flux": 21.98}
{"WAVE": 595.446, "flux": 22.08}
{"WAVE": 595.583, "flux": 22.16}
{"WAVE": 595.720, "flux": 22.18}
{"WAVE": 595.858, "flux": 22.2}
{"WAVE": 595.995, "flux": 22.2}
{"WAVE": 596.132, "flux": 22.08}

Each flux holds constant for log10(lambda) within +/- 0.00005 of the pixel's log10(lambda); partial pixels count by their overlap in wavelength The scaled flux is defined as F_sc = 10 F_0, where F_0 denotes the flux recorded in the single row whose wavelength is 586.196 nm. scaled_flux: 218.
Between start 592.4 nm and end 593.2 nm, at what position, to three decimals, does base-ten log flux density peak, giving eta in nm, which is 592.847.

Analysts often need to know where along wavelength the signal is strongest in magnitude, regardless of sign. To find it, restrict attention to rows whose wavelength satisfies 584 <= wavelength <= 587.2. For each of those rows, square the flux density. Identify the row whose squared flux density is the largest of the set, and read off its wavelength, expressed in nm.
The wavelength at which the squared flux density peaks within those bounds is 584.040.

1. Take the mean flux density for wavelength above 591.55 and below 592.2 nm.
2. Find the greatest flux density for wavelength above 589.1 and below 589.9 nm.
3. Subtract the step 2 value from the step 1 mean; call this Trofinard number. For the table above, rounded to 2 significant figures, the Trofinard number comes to 2.6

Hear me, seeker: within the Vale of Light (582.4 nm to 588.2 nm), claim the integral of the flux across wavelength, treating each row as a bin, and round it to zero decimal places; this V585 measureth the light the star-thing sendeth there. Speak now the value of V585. 130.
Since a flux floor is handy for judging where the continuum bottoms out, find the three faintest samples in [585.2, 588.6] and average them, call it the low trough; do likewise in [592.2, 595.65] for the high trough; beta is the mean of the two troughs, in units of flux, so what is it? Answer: 21.8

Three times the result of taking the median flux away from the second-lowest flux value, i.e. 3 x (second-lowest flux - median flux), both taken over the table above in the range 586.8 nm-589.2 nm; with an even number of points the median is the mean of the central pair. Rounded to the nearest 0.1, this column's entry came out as -14.6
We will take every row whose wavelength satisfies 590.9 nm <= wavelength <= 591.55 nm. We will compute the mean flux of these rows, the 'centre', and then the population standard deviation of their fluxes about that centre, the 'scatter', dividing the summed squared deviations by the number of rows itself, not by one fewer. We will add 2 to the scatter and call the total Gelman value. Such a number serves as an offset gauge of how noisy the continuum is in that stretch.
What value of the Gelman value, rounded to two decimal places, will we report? 2.15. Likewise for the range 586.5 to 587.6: 2.10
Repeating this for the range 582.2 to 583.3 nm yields 2.24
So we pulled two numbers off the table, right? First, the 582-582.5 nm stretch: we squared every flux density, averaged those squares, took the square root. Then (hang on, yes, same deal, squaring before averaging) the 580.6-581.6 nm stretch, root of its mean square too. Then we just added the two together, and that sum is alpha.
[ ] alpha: 45.7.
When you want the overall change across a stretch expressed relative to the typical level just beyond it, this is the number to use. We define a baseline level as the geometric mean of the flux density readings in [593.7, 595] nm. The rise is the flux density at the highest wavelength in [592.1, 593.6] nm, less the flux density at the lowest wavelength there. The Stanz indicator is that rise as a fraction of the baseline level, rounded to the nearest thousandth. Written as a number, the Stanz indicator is -0.002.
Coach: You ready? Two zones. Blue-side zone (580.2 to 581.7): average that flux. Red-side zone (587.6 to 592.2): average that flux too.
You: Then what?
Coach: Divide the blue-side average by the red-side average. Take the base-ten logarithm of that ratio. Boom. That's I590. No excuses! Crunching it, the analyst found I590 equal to 0.033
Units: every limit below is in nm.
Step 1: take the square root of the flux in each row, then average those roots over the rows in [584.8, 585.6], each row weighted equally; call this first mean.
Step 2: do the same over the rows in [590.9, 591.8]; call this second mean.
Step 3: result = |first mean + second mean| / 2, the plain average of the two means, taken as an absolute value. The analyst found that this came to 4.71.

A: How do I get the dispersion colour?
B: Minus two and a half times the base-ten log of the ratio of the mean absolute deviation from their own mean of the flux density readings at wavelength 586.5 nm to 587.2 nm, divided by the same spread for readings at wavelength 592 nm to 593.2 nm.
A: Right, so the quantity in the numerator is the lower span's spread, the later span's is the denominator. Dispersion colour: 0.6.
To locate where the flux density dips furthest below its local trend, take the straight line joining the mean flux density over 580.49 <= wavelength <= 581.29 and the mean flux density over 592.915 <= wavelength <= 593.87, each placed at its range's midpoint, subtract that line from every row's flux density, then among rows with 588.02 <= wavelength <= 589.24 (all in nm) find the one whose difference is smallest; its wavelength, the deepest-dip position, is 589.037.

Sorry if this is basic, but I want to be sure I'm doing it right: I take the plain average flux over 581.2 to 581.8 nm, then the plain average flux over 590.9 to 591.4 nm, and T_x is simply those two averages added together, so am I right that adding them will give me 44.6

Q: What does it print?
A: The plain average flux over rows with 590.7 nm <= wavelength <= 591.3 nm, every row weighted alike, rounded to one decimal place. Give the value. 22.3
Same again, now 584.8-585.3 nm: 22.2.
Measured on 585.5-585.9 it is 21.7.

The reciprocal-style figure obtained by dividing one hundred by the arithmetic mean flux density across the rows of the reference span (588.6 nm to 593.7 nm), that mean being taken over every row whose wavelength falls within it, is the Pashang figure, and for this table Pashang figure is 4.71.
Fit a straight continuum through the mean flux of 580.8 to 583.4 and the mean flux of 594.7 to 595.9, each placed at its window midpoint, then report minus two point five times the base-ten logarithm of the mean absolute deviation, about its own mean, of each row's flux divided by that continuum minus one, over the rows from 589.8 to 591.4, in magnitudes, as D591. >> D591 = 4.18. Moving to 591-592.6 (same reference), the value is 5.24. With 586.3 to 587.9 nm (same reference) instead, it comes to 5.52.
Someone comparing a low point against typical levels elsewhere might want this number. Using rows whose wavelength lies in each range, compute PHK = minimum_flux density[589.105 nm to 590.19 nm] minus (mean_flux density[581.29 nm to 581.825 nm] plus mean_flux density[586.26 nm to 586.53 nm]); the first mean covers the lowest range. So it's -27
